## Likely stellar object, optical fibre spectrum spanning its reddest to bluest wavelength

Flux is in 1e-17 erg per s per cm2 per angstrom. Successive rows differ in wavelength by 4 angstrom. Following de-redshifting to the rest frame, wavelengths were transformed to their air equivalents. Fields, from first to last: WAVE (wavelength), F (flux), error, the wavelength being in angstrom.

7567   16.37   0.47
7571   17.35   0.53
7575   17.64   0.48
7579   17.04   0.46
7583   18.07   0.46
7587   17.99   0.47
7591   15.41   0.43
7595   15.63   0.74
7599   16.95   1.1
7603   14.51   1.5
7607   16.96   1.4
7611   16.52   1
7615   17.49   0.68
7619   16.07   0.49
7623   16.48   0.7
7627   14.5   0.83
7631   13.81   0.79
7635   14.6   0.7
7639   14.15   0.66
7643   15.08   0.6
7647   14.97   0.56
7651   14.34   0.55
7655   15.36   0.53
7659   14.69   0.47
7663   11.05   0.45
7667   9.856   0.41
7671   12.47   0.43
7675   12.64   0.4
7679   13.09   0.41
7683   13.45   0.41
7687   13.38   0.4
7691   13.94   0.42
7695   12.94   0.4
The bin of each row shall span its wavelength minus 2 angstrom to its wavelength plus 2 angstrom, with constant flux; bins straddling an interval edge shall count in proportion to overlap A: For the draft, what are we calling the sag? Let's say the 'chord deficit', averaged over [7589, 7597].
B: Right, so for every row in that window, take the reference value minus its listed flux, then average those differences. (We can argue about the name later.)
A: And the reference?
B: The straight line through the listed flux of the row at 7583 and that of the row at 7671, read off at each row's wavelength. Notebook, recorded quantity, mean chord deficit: 1.9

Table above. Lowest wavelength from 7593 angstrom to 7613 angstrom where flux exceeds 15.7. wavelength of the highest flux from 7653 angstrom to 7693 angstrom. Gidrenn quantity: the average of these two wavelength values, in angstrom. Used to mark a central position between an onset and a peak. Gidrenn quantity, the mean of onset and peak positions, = 7627 angstrom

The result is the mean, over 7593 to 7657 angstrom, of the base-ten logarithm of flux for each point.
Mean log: 1.19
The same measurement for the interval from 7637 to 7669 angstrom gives 1.13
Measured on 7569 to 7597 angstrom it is 1.23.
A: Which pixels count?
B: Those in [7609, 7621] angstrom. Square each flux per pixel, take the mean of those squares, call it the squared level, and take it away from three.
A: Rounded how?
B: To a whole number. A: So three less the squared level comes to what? -276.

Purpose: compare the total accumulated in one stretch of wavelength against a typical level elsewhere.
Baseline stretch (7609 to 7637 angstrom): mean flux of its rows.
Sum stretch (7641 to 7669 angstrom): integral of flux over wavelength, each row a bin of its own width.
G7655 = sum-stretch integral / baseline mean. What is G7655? 24.4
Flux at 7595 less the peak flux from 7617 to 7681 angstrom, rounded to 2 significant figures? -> -0.85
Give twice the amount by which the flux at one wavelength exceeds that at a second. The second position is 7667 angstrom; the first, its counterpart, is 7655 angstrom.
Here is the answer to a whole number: 11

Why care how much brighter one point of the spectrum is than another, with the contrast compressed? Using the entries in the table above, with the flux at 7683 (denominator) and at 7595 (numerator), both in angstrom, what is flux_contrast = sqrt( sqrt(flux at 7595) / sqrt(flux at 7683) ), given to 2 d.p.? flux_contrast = 1.04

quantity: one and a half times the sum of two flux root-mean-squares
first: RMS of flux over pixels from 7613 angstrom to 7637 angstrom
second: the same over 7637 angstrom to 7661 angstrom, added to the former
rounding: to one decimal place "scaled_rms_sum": 45.5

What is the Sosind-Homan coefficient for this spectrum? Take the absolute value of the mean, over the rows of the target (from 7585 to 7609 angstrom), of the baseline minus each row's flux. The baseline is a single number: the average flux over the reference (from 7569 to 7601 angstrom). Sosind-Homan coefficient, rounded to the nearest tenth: 0.8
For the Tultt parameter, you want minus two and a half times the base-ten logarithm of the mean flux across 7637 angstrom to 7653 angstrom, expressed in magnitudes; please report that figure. -2.91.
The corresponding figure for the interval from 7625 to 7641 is -2.89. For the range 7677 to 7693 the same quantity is -2.82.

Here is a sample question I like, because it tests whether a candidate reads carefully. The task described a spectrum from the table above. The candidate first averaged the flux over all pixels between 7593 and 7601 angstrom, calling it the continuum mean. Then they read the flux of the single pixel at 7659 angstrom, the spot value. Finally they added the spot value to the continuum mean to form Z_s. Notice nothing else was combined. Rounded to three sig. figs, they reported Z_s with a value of 31.0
